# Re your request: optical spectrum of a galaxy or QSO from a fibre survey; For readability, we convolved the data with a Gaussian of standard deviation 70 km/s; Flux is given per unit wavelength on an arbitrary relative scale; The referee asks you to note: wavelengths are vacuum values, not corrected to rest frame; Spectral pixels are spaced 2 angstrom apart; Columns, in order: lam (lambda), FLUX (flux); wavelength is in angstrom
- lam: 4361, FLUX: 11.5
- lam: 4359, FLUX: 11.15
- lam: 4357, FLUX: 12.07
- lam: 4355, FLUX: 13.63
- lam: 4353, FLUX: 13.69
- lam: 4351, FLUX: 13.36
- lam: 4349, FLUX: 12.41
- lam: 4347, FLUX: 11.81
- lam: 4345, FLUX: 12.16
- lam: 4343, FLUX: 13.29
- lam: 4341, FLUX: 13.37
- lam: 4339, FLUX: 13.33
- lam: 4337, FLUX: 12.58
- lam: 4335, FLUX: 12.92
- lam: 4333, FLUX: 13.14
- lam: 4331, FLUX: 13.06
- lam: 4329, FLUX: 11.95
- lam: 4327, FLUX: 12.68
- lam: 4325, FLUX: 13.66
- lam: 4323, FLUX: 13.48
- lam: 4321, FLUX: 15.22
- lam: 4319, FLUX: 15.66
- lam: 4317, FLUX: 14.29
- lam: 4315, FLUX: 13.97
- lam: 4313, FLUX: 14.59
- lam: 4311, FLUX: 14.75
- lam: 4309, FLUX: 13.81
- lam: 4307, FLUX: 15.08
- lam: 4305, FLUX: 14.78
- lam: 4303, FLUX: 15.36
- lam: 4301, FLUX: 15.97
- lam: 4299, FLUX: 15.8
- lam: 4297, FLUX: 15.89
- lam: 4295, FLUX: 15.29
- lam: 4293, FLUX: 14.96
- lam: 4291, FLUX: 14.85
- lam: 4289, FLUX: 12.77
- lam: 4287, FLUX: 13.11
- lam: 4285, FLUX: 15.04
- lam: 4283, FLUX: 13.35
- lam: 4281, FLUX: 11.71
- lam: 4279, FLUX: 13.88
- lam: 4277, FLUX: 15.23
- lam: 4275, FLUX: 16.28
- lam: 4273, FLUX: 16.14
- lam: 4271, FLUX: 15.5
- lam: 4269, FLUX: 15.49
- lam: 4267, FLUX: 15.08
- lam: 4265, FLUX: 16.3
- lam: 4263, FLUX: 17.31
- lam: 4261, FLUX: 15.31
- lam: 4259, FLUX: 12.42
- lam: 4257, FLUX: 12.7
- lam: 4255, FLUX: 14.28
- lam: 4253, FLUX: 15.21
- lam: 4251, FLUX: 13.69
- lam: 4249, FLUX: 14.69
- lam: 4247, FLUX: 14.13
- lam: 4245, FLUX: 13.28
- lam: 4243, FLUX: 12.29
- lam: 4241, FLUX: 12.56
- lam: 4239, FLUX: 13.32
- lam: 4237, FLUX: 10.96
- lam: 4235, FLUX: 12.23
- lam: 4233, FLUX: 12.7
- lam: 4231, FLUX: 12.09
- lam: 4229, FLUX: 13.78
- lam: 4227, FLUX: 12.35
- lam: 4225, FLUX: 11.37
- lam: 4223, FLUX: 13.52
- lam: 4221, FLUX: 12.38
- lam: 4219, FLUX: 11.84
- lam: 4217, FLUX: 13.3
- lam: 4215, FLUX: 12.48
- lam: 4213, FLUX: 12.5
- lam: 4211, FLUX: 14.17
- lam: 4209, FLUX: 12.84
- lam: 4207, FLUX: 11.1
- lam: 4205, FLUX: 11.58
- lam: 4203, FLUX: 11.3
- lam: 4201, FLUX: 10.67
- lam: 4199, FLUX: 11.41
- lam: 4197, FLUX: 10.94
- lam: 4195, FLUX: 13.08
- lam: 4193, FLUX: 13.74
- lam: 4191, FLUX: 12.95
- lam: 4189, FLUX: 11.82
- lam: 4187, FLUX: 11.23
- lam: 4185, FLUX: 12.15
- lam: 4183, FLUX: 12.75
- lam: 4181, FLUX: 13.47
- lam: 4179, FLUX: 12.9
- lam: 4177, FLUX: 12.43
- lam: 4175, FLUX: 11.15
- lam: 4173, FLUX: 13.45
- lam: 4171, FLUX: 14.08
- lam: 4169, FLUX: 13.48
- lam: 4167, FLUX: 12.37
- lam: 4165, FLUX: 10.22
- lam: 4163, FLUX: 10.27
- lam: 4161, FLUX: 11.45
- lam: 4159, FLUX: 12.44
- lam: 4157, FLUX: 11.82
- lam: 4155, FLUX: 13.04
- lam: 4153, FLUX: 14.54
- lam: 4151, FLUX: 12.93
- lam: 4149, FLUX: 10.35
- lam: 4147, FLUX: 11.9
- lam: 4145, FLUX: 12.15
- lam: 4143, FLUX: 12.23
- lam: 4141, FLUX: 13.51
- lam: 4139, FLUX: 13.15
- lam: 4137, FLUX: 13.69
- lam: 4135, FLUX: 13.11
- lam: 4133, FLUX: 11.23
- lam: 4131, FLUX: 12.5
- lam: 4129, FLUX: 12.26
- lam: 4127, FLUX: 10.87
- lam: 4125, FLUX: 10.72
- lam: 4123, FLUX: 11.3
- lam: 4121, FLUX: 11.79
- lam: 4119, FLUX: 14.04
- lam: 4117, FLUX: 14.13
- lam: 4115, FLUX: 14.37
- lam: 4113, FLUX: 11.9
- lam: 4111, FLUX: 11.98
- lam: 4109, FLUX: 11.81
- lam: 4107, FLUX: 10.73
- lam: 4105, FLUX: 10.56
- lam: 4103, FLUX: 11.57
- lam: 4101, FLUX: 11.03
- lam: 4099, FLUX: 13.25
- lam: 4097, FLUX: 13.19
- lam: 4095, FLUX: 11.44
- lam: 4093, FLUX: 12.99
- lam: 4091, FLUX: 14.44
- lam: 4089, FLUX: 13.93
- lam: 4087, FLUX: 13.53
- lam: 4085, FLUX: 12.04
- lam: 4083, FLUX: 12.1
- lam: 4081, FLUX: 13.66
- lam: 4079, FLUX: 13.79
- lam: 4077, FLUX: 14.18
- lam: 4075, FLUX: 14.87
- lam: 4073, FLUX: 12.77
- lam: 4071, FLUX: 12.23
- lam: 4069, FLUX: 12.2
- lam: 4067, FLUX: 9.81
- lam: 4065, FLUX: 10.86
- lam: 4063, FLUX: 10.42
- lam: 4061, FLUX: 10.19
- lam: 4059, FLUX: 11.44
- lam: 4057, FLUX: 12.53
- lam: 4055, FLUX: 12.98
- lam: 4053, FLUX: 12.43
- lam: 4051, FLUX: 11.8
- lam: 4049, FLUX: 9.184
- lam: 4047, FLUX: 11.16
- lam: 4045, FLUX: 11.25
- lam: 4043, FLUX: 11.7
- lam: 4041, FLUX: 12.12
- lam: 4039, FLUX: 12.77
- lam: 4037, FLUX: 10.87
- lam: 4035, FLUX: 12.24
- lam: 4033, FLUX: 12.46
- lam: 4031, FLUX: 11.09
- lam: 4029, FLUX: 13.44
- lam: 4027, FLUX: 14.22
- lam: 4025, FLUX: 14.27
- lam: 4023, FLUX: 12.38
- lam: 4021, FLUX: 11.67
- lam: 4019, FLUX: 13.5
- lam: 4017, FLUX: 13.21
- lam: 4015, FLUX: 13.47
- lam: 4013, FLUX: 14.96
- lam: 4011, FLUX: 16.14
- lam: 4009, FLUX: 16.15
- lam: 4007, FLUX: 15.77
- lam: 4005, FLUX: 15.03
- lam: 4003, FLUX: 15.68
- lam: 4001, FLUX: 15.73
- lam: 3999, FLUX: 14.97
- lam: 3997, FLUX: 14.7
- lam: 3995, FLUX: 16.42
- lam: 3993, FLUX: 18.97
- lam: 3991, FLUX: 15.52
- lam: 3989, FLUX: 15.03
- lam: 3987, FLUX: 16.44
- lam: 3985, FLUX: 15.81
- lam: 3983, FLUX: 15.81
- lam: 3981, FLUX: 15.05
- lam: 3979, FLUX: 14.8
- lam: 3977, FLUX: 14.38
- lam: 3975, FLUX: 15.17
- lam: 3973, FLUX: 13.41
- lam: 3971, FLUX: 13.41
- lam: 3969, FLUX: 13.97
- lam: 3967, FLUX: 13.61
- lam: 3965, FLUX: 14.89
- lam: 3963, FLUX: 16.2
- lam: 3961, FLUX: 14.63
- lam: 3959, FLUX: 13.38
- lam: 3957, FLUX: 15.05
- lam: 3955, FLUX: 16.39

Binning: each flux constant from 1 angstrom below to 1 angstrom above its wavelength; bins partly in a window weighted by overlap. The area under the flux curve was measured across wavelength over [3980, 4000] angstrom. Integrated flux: 317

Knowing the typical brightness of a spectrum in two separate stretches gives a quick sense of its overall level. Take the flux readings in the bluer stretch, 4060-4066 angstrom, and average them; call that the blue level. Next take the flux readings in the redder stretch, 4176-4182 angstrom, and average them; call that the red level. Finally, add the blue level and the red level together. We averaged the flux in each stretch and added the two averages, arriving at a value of 23.4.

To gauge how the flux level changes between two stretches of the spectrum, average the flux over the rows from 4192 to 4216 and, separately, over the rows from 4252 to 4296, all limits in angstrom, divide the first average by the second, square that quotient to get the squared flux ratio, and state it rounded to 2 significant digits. 0.69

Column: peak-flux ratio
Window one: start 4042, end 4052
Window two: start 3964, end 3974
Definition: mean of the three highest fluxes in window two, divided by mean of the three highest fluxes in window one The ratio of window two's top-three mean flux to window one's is 1.22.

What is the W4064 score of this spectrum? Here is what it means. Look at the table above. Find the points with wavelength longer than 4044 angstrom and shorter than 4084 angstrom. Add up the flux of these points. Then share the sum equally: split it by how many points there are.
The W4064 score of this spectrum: 12.0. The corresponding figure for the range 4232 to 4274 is 14.1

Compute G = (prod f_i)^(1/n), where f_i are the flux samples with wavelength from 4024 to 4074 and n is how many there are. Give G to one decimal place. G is 11.8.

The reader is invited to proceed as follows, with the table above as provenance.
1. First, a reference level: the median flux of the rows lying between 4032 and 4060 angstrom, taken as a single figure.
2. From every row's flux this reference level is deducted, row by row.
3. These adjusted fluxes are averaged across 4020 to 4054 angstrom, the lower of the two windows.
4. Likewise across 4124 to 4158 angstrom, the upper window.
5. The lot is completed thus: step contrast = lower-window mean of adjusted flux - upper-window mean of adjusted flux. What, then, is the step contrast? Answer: 0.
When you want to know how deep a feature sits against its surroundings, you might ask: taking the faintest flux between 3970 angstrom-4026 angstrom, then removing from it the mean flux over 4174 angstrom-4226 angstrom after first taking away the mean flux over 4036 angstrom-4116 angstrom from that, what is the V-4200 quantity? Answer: 12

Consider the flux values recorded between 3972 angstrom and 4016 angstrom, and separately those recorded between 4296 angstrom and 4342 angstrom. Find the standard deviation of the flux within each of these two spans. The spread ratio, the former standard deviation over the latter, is 0.95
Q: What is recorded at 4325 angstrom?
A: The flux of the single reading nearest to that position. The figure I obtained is 13.66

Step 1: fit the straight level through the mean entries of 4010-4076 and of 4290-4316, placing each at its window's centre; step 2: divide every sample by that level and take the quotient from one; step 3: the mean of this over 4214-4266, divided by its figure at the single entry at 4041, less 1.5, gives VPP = 3.4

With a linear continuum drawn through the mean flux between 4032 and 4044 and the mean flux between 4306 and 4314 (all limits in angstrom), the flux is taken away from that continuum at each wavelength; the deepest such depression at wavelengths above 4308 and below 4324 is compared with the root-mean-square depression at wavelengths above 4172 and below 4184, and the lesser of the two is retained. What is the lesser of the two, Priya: 1.00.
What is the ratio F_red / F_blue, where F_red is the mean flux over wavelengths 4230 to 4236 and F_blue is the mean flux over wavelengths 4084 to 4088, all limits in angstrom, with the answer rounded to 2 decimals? 0.97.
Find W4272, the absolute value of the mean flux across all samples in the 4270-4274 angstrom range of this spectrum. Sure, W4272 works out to 15.8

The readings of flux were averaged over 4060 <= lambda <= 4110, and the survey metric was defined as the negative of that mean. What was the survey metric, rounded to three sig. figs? -12.3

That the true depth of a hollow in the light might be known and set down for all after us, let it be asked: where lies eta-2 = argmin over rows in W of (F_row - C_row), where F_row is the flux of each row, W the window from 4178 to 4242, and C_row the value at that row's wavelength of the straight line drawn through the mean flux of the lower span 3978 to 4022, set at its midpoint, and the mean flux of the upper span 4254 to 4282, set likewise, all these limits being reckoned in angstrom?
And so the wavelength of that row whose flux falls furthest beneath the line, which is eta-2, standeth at 4201 angstrom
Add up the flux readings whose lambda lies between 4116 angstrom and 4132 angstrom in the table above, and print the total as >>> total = 98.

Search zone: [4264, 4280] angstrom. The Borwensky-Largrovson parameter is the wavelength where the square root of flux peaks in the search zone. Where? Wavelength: 4265 angstrom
